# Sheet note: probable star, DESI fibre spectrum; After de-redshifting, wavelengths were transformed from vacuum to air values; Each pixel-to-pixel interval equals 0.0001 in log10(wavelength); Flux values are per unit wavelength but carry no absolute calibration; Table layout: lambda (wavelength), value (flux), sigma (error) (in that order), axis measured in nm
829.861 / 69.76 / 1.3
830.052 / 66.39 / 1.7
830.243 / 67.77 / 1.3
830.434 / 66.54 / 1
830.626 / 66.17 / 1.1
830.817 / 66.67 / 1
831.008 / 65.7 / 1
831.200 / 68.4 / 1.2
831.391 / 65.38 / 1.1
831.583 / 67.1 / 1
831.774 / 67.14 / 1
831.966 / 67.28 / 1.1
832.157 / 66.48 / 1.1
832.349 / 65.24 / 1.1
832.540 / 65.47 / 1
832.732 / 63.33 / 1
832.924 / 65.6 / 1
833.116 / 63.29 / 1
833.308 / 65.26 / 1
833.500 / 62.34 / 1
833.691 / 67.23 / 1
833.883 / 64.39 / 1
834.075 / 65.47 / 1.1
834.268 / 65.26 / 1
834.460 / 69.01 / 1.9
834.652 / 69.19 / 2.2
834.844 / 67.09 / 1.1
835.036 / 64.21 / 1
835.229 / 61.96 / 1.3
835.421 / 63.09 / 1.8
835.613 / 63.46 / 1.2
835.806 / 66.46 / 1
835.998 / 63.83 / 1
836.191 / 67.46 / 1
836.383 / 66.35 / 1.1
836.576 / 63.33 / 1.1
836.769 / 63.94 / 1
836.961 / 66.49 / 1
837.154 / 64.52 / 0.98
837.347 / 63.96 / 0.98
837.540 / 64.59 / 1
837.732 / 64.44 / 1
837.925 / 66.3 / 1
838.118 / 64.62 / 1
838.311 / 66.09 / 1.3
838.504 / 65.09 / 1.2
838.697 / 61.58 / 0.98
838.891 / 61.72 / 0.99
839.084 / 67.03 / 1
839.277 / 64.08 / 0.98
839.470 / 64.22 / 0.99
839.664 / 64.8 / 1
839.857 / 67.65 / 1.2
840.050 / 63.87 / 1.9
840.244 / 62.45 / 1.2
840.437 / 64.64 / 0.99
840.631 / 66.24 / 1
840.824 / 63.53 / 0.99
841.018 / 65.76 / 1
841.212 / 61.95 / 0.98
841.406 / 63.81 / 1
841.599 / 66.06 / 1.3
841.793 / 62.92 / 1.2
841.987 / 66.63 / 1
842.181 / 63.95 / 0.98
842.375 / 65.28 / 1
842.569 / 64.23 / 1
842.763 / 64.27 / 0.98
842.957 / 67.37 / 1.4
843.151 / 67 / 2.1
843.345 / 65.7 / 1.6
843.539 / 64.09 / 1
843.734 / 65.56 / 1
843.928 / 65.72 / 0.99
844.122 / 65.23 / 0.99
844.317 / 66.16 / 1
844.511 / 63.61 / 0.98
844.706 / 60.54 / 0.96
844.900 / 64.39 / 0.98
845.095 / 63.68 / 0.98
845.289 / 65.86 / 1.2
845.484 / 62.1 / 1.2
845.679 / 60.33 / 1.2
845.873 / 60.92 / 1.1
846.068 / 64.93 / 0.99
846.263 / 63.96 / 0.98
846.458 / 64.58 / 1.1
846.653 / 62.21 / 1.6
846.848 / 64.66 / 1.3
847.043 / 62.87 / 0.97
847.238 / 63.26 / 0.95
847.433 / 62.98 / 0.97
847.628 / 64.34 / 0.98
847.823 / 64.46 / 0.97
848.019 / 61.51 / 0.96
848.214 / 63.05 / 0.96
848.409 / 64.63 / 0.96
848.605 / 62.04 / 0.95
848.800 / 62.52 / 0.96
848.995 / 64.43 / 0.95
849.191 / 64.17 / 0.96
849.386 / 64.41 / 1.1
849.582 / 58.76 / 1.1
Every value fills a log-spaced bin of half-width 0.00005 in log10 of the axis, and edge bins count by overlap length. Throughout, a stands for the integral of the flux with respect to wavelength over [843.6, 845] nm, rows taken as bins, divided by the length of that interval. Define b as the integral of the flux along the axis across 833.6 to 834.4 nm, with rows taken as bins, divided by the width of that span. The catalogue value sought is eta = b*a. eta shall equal 4230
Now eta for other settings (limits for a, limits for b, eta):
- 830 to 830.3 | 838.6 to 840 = 4324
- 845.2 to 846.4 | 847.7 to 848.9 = 3976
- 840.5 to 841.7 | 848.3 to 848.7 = 4085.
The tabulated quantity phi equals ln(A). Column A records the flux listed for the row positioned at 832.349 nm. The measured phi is 4.18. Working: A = 65.24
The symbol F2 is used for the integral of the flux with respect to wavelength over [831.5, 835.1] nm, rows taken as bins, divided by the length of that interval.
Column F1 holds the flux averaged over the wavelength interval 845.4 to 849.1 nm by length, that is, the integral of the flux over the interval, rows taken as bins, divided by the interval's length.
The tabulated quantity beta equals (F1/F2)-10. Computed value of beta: -9.04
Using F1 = 63.2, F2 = 65.8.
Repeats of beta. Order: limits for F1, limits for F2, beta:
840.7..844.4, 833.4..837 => -9.00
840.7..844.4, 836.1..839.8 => -9.00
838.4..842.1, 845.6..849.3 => -8.98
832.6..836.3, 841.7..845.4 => -9.00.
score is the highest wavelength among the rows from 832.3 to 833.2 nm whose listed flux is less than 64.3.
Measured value 833.116 nm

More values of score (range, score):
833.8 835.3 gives 835.229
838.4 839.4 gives 839.277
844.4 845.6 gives 845.484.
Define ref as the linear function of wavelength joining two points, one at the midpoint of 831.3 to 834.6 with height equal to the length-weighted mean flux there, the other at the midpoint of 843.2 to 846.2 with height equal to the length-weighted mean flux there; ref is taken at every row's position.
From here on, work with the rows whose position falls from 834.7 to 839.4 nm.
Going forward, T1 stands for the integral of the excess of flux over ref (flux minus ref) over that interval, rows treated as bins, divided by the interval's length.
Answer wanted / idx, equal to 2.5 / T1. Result -7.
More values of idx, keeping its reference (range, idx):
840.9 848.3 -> 21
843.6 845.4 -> 5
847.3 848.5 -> -78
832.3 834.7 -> -15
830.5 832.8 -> 6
